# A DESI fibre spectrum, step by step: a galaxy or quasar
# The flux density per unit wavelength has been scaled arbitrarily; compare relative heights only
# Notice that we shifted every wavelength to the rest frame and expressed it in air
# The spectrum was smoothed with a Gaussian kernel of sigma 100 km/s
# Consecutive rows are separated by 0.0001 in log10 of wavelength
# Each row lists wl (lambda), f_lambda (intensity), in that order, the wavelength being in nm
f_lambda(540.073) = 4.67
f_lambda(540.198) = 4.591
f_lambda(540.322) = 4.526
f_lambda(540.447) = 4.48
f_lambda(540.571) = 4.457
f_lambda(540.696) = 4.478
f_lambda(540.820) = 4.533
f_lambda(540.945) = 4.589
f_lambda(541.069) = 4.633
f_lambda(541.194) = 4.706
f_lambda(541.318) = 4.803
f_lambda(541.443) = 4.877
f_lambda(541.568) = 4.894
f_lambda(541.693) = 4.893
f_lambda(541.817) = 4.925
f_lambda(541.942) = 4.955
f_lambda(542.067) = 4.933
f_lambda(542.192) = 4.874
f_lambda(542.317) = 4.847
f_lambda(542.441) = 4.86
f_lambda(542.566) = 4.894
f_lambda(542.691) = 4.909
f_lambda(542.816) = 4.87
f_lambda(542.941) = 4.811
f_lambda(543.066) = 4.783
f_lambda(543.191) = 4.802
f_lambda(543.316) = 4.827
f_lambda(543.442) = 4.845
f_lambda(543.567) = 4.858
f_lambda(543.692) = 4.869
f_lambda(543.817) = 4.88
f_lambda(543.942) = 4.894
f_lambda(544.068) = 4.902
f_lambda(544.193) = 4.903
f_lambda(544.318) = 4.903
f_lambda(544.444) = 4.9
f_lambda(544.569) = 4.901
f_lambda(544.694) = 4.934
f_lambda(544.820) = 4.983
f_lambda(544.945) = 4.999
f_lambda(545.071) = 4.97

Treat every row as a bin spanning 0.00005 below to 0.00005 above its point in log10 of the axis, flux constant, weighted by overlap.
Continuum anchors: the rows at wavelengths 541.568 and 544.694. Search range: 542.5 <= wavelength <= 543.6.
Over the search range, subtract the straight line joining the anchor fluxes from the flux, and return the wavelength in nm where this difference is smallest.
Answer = 543.066 nm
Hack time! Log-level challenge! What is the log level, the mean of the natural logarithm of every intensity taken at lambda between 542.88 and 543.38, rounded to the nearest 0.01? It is 1.57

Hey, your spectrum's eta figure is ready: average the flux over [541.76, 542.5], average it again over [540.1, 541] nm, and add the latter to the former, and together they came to 9.42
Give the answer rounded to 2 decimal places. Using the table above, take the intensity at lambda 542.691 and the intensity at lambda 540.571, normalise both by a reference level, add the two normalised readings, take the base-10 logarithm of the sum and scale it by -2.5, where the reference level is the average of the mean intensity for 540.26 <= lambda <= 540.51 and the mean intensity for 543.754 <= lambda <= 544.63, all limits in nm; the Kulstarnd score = -0.75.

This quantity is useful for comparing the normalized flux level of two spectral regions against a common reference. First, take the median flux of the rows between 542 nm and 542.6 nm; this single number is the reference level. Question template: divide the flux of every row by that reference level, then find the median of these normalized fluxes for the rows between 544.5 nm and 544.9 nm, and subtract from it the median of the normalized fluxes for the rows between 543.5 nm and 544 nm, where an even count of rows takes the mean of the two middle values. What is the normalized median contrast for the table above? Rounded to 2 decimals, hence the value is 0.01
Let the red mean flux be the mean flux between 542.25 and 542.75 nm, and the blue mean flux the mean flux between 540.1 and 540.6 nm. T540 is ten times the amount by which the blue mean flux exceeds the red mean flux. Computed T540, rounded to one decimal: -3.6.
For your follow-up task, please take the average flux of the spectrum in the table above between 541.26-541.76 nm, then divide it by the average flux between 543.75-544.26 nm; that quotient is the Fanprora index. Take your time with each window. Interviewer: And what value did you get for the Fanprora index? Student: 0.99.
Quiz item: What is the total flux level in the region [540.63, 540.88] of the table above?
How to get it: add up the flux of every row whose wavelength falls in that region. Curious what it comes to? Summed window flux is 9.01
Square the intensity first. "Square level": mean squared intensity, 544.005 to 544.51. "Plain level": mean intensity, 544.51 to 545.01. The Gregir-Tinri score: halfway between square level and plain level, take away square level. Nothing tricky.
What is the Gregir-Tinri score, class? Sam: -9.54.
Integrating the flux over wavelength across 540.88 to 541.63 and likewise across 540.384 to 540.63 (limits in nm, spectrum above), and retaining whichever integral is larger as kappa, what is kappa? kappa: 3.6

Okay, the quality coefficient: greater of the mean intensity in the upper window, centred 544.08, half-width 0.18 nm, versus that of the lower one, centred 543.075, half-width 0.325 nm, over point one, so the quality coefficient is 49.0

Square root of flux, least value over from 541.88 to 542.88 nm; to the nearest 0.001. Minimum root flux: 2.202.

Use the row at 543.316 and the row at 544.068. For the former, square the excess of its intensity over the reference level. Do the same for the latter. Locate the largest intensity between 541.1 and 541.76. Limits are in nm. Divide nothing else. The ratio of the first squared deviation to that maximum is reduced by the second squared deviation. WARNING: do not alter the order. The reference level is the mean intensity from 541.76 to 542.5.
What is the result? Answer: 0.0011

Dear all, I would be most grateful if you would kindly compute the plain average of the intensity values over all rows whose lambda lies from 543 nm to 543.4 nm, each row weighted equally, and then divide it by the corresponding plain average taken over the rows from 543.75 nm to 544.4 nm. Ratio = 0.98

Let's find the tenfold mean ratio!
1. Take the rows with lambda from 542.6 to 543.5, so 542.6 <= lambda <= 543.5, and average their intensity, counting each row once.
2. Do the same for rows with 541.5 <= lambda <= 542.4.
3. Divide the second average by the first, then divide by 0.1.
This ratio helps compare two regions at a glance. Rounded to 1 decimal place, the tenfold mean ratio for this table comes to 10.1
